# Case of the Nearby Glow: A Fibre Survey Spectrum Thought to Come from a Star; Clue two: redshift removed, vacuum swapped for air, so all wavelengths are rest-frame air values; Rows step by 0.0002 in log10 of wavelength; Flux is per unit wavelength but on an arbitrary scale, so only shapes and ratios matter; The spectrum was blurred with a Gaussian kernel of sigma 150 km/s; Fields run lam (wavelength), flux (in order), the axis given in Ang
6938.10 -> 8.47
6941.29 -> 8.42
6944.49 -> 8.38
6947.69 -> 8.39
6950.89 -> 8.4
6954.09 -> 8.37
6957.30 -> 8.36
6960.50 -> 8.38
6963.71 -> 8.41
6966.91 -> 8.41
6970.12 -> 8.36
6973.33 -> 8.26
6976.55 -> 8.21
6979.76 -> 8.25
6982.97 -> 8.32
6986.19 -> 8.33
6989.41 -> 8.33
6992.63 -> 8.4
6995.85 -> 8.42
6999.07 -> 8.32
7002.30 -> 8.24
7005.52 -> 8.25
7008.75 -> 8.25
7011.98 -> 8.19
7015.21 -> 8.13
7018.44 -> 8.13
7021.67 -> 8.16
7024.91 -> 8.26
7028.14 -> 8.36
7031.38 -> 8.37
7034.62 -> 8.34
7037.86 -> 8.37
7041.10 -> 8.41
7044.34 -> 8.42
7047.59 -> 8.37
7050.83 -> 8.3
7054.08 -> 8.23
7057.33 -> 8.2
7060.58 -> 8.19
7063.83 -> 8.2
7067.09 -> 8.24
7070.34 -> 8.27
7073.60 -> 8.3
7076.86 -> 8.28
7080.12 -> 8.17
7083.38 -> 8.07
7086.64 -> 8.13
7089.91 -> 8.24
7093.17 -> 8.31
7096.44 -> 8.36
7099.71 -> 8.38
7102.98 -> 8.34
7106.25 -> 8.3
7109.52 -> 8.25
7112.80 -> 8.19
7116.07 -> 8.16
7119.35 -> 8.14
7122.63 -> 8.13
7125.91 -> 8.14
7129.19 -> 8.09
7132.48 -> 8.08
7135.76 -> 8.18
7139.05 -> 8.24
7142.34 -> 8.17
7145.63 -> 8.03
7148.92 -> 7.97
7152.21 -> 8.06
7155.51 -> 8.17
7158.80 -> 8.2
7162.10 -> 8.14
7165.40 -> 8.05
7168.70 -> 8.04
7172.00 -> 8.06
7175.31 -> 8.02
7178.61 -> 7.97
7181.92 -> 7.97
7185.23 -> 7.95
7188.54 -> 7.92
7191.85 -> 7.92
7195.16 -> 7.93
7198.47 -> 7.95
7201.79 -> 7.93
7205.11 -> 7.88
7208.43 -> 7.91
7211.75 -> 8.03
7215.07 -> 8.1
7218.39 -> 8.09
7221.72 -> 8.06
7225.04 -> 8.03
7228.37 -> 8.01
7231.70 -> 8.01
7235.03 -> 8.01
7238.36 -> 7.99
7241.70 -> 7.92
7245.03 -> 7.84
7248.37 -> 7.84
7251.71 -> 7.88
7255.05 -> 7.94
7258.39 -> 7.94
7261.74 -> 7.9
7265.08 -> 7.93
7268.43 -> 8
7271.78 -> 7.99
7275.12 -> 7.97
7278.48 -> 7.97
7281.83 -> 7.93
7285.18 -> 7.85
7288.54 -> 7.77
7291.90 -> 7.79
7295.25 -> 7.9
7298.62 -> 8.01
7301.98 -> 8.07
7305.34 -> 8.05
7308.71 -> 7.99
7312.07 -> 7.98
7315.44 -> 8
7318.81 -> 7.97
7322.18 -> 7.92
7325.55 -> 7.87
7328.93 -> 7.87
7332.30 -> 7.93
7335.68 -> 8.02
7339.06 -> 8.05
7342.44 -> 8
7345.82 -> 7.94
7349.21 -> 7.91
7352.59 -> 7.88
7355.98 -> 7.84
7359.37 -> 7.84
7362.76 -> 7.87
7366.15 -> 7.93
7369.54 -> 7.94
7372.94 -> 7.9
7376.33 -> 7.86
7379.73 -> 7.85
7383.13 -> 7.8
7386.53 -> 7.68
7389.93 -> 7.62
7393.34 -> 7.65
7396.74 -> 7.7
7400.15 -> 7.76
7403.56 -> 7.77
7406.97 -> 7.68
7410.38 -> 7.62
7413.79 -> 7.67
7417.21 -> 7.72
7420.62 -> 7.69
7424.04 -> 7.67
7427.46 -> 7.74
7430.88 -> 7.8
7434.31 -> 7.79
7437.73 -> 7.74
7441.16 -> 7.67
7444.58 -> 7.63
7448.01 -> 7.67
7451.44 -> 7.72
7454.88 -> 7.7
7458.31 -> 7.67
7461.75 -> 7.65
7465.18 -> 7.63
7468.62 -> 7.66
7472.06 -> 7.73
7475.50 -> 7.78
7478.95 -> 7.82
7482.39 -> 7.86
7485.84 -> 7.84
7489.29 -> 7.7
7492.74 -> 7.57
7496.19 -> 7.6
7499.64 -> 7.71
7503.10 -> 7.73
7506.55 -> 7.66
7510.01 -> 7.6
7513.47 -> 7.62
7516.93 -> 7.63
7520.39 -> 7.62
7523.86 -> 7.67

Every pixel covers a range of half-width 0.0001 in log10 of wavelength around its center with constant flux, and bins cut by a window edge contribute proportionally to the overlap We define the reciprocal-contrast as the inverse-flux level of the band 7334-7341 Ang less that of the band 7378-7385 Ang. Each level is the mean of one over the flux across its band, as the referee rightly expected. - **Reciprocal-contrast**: -0.0033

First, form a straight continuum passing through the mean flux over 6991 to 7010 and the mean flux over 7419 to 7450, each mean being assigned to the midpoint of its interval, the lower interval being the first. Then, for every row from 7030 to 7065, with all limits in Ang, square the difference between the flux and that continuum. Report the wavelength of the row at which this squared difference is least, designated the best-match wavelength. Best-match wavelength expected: 7054.08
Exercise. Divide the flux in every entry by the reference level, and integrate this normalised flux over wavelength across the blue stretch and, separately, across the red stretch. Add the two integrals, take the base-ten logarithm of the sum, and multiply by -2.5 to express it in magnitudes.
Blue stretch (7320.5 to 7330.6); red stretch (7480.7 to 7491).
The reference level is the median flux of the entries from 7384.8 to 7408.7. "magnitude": -3.30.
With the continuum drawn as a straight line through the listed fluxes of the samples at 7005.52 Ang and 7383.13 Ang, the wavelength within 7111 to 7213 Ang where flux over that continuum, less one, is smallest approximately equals 7205.11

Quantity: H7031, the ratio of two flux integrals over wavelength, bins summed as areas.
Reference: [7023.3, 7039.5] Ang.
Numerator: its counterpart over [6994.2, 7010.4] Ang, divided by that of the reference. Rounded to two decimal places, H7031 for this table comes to 0.99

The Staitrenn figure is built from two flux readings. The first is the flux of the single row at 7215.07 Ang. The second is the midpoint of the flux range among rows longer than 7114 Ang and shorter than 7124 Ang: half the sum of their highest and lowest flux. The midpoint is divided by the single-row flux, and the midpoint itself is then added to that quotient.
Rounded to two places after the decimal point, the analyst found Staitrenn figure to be 9.15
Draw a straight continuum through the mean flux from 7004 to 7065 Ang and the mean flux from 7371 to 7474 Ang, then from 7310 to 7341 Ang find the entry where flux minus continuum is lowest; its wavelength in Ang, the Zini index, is 7325.55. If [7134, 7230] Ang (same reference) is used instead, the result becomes 7205.11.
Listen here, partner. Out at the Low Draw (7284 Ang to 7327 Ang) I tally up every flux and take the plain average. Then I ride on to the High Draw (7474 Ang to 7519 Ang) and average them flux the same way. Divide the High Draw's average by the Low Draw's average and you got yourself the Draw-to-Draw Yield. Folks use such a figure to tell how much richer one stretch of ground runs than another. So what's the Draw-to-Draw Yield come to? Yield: 0.970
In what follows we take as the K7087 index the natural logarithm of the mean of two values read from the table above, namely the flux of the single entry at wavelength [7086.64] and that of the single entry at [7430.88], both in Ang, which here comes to 2.08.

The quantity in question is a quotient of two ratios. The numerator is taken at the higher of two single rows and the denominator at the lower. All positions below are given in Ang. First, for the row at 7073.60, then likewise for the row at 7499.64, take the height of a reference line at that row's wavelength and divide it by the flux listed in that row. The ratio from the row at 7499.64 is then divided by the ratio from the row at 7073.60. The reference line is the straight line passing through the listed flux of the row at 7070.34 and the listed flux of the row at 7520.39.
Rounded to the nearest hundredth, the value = 1.00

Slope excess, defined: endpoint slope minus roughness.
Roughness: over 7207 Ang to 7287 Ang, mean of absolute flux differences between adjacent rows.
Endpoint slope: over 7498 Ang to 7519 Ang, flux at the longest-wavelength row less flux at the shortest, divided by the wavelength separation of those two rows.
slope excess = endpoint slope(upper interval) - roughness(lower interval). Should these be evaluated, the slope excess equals -0.041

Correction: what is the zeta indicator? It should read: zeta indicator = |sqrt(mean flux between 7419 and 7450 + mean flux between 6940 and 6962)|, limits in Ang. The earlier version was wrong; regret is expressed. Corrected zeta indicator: 4.01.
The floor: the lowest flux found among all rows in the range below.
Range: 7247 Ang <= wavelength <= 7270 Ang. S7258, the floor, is 7.84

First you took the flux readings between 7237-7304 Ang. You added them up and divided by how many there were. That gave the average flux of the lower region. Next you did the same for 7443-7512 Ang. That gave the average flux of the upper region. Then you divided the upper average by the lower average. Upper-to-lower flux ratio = 0.97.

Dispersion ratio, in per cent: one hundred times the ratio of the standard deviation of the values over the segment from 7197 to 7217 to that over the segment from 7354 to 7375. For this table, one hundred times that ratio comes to 189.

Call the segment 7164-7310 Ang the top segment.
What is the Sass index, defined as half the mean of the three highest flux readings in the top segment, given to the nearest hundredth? 4.04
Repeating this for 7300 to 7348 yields 4.03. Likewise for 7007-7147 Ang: 4.20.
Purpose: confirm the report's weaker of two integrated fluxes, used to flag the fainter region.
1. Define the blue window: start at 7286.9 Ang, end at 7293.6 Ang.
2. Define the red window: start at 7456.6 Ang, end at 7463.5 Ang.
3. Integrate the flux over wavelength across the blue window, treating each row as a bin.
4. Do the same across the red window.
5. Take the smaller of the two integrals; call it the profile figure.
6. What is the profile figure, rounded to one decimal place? 52.2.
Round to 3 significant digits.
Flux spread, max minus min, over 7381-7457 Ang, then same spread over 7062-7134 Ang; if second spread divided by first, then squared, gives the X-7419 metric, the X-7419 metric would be 2.97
